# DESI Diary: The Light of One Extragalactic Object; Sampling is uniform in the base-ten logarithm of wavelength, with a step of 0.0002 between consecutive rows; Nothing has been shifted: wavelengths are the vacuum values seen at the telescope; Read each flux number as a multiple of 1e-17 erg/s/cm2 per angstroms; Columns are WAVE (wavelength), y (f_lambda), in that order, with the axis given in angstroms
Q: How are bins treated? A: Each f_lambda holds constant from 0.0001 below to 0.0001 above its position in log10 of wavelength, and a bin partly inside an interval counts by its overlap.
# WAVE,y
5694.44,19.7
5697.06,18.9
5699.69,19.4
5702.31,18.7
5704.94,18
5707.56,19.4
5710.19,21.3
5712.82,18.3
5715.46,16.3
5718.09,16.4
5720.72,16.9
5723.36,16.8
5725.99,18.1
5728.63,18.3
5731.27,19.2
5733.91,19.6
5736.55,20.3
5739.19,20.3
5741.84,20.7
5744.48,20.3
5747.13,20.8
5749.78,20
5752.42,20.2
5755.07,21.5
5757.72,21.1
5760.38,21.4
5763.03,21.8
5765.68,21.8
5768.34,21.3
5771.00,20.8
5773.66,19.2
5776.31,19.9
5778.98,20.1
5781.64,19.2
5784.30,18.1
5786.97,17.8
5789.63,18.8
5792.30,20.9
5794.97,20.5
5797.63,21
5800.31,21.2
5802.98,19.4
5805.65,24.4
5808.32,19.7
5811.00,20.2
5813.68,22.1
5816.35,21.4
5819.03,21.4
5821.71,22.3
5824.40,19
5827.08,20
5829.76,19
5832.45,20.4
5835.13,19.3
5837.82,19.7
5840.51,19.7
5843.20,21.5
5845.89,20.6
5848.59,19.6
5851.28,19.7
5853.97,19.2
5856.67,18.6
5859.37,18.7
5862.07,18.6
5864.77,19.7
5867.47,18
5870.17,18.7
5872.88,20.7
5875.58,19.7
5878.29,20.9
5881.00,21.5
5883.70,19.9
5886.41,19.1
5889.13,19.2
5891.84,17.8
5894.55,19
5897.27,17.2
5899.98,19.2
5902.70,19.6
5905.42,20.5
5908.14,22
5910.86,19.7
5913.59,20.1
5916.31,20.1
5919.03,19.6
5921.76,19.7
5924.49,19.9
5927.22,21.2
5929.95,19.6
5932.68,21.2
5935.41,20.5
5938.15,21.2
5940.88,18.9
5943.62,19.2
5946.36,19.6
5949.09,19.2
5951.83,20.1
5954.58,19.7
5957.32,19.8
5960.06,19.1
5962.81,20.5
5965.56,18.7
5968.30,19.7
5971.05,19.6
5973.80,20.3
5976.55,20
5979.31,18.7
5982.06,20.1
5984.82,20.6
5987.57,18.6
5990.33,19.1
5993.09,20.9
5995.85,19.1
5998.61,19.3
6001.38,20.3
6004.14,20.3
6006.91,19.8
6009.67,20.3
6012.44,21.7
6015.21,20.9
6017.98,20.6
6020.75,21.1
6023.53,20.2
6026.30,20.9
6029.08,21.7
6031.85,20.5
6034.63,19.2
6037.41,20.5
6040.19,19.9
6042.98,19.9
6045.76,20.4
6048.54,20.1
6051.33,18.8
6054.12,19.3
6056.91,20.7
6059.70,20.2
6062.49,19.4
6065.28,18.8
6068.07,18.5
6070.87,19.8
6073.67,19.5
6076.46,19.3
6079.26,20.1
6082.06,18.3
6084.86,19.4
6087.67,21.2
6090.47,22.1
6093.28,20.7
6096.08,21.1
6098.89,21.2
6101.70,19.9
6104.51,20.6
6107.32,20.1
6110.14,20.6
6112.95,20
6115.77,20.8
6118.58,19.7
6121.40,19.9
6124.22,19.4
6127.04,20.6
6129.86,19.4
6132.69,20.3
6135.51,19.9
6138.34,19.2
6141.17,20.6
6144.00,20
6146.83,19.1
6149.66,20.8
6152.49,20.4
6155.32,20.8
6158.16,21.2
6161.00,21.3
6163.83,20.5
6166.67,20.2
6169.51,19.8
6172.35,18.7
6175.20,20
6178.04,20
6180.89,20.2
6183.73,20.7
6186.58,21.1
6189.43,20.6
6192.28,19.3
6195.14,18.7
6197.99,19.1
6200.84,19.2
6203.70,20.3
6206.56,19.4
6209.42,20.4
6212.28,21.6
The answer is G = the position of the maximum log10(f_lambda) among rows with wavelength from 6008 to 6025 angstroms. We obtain 6012.44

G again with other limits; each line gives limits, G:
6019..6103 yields 6090.47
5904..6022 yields 5908.14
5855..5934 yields 5908.14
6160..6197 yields 6161.00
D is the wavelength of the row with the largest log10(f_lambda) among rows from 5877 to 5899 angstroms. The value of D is 5881.00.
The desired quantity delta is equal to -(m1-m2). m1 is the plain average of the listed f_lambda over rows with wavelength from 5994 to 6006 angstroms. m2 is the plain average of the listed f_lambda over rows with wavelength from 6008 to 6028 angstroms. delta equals 1.1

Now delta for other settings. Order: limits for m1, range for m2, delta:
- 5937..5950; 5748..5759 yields 1.1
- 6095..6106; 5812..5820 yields 0.9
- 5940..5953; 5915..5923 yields 0.4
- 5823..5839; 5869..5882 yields 0.7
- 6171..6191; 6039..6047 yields -0.1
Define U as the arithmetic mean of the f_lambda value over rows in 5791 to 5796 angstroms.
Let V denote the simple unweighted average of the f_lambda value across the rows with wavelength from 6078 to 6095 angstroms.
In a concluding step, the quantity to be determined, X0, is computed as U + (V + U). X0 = 62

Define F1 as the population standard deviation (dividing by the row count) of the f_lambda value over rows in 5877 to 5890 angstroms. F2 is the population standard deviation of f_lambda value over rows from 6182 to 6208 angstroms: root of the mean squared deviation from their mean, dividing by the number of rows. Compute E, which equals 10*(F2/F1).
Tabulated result 8.6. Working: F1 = 0.94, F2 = 0.8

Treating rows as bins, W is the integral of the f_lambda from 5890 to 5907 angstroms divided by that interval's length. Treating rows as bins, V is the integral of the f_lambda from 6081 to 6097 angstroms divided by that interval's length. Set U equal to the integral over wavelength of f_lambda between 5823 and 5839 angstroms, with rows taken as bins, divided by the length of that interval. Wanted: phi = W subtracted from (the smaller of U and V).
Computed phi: 0.63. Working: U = 19.6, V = 20.5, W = 18.94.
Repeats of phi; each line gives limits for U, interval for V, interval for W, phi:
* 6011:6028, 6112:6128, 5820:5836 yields 0.00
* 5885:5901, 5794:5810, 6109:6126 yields -1.50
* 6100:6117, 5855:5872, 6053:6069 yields -0.75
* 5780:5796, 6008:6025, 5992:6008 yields -0.72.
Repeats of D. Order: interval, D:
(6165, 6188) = 6186.58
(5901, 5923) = 5908.14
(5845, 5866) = 5845.89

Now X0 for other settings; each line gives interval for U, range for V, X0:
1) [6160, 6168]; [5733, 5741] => 61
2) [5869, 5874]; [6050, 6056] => 58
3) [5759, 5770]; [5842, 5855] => 63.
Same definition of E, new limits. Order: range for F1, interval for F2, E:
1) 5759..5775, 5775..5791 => 9.5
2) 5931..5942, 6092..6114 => 4.9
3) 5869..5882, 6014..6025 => 3.4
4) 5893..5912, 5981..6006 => 5.6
